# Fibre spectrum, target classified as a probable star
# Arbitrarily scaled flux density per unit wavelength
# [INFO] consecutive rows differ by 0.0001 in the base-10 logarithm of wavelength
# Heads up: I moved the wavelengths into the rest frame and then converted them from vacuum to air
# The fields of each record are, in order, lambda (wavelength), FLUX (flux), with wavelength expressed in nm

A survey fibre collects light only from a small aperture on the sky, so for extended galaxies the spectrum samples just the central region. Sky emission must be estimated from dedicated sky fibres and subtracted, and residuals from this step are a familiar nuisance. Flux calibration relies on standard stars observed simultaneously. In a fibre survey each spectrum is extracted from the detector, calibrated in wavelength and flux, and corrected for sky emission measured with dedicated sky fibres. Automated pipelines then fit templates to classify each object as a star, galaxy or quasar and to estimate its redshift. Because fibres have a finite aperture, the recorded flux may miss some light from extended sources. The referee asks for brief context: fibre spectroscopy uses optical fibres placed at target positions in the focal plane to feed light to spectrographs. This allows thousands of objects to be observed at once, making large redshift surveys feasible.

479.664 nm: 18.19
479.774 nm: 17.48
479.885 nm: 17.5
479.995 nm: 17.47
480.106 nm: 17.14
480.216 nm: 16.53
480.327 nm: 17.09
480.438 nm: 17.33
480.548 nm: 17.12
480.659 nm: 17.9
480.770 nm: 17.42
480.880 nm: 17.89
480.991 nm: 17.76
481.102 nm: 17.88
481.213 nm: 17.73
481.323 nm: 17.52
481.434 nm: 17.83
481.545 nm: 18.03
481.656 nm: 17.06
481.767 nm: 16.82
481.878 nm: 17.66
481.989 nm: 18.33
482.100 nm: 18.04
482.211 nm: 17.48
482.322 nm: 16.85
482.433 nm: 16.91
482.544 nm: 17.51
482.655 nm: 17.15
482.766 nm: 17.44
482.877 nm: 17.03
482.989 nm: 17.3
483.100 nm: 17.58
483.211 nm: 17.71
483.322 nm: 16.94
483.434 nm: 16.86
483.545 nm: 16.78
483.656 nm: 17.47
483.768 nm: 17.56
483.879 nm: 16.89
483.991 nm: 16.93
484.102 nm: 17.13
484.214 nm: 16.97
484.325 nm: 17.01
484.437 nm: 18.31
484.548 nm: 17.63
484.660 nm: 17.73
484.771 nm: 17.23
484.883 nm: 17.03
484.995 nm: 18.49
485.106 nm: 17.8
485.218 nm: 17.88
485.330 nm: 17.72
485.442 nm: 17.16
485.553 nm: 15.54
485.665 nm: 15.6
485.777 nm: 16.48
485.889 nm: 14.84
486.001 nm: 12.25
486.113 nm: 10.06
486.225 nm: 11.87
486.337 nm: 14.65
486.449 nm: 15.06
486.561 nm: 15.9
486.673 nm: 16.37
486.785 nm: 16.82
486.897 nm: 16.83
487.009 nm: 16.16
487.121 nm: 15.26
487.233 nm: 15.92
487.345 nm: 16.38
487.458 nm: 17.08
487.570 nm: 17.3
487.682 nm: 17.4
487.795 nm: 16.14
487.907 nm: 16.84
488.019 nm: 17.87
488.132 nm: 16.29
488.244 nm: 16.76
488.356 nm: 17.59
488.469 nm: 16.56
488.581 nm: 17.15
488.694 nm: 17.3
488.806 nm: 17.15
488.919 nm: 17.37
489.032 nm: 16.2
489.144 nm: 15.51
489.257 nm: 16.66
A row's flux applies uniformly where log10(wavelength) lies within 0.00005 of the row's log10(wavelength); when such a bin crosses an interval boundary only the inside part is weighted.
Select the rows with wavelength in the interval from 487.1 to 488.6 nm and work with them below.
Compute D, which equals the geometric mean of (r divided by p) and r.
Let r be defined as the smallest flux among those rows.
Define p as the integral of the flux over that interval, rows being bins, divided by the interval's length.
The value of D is 3.7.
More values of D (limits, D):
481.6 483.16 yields 4.0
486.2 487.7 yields 3.0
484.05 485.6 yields 3.7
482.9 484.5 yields 4.0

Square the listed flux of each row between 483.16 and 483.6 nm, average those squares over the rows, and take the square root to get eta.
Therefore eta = 17.1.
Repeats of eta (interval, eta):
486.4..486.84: 16.1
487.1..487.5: 16.2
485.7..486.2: 13.6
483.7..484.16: 17.1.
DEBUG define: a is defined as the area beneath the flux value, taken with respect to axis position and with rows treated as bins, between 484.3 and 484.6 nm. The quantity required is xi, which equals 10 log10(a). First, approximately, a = 5.32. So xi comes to 7.3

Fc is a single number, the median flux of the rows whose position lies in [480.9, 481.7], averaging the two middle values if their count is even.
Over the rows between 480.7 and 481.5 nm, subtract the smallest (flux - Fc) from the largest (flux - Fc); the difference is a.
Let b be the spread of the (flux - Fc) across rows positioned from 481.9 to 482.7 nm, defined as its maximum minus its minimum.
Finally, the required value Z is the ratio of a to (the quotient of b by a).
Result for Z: 0.1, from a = 0.5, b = 1.48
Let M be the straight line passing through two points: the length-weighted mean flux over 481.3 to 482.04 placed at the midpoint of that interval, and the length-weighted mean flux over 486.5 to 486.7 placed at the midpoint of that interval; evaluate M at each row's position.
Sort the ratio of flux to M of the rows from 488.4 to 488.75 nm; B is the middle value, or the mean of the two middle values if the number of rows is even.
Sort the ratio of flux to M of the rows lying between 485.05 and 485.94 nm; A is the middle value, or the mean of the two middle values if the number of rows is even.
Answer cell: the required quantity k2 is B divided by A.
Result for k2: 1.08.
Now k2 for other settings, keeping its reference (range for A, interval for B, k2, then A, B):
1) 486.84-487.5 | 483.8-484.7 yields 0.99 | 1.02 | 1.015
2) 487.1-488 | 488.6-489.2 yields 1.06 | 1.05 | 1.113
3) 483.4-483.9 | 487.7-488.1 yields 1.08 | 1.00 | 1.074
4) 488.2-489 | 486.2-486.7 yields 0.84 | 1.11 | 0.934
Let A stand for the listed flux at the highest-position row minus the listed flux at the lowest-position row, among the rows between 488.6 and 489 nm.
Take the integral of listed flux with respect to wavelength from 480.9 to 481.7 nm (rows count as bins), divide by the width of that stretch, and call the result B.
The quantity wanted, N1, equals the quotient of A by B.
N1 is 0.00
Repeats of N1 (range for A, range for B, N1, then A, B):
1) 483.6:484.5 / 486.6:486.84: 0.05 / 0.84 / 16.6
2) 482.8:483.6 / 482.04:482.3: -0.01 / -0.25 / 17.7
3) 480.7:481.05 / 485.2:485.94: 0.02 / 0.34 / 16.4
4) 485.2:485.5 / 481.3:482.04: -0.04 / -0.72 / 17.6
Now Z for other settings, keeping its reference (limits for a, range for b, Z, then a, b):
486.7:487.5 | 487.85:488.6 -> 2.1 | 1.8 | 1.58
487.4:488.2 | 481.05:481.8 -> 2.5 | 1.7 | 1.21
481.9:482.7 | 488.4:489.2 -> 1.2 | 1.5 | 1.86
